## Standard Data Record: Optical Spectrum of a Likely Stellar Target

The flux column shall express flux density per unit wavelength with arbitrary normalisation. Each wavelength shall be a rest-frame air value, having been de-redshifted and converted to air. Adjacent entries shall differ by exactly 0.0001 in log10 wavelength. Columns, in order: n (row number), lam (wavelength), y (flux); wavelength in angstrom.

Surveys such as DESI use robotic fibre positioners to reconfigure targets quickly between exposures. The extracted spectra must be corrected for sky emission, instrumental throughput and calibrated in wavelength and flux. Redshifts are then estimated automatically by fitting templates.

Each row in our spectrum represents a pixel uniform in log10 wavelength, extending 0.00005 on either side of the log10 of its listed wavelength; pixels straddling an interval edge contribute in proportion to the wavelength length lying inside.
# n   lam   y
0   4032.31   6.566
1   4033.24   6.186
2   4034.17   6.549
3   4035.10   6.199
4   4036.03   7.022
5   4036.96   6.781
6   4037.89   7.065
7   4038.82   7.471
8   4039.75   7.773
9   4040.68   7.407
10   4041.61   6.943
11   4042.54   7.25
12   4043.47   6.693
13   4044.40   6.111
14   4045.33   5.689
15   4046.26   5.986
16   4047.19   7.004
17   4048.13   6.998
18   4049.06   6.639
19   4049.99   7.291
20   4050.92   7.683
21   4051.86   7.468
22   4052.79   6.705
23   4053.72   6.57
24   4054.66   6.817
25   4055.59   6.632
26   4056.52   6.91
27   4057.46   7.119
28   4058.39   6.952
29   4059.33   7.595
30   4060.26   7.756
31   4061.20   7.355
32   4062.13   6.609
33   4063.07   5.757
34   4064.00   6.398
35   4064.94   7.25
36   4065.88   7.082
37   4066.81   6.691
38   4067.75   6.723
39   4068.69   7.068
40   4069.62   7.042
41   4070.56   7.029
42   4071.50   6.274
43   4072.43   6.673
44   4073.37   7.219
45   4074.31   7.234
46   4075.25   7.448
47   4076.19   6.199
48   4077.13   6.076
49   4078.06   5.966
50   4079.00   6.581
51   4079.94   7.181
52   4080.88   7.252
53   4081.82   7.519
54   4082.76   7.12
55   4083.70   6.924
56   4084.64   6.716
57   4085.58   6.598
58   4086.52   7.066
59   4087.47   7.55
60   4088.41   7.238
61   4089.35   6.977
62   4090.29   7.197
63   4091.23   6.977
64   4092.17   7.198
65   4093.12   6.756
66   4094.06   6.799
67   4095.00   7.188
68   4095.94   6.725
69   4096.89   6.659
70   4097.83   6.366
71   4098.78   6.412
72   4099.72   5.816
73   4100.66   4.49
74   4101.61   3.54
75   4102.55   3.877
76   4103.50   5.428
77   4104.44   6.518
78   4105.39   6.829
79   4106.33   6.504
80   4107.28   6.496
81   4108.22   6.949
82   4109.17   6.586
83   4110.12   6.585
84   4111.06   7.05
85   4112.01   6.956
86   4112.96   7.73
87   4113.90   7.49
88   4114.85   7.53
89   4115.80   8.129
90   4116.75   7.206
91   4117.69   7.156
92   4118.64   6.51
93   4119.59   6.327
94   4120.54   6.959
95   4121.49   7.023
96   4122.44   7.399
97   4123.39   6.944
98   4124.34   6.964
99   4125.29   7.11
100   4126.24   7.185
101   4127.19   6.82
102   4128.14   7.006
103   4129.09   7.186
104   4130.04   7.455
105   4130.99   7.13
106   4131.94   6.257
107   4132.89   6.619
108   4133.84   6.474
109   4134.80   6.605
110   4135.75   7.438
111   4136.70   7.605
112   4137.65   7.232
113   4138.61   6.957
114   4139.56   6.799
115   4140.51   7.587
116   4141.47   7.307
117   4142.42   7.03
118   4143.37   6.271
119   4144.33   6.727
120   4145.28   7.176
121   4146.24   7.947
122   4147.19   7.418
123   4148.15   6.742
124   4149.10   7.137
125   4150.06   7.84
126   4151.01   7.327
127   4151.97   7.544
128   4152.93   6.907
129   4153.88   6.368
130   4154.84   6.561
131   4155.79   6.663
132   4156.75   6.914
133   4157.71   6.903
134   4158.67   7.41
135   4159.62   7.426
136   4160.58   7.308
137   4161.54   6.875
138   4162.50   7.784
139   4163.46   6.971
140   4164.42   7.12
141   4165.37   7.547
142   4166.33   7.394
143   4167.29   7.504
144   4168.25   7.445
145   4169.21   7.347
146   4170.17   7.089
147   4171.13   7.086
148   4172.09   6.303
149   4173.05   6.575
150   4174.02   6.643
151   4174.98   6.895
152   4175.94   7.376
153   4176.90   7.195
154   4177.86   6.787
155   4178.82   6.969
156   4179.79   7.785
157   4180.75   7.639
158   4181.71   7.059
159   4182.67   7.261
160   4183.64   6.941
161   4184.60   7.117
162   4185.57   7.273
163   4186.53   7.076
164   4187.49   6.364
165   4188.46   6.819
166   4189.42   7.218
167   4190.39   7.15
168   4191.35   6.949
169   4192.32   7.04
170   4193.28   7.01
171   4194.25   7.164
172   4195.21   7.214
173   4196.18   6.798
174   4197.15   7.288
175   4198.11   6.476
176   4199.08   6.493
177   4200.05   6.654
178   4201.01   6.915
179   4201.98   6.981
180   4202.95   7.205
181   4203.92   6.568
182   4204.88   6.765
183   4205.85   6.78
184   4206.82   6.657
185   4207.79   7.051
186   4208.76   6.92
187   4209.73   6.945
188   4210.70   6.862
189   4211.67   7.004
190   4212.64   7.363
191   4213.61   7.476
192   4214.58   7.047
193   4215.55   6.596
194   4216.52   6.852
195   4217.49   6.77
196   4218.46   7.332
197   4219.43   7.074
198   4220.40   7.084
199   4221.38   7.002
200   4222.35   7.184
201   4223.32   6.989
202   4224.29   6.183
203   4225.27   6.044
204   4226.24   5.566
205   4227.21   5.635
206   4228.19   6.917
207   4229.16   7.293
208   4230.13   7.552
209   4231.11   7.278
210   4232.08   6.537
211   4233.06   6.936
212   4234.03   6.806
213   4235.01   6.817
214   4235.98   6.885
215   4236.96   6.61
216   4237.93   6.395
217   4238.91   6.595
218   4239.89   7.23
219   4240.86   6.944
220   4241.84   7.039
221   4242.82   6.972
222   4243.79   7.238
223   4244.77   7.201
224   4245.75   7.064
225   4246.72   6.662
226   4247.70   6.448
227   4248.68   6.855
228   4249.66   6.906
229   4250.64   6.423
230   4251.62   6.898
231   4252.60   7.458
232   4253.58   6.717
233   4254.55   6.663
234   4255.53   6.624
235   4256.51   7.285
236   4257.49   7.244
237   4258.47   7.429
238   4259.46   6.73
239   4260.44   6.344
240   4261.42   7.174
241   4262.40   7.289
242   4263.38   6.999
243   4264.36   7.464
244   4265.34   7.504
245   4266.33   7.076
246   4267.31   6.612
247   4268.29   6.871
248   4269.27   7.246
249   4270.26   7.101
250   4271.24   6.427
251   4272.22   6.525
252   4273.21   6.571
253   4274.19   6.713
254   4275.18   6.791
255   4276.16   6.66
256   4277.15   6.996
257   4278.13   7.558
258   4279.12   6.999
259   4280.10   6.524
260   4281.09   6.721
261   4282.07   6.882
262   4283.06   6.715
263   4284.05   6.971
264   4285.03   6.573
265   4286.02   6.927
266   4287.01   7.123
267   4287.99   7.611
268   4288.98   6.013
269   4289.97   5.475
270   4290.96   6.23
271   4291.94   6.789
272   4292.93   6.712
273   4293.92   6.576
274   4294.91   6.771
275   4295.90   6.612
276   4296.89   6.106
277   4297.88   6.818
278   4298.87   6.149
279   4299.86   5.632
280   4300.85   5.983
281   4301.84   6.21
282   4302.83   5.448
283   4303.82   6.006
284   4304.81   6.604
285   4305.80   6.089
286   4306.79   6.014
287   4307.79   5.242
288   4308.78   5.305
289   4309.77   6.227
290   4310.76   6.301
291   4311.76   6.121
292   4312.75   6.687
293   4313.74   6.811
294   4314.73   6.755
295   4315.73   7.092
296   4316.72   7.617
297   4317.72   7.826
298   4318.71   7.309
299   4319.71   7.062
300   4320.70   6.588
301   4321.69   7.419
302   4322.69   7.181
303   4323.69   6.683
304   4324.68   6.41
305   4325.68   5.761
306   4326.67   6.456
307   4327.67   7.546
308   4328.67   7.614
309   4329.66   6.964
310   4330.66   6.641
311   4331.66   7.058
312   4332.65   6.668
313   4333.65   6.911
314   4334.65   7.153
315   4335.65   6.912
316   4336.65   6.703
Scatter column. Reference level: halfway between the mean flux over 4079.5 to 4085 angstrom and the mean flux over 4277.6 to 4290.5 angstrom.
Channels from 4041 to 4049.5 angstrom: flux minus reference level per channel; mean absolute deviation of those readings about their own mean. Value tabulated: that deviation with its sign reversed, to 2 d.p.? -0.44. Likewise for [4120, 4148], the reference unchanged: -0.30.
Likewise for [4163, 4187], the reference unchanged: -0.26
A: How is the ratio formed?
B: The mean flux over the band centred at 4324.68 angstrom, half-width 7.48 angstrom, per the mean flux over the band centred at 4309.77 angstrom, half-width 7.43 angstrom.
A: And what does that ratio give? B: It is 1.11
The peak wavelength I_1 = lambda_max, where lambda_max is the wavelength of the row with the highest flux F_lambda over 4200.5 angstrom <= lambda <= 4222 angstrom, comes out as 4213.61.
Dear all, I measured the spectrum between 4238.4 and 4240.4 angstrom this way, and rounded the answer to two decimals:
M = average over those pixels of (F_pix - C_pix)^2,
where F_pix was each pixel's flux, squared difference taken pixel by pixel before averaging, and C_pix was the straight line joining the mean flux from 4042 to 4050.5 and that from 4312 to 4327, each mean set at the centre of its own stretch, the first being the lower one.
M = 0.11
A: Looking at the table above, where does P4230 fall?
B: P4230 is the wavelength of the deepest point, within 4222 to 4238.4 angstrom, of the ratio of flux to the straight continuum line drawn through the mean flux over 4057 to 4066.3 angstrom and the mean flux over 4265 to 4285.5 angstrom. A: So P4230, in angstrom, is 4226.24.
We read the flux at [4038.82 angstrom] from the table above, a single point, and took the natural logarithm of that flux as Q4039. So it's 2.01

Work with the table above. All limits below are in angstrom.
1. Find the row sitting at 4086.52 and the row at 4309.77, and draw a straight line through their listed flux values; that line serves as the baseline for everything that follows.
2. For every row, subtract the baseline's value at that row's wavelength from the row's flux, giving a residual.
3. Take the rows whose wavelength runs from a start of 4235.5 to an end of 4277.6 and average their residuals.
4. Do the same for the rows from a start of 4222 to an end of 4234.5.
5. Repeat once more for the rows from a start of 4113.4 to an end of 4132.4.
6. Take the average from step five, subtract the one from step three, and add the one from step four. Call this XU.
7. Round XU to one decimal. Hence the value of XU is -0.2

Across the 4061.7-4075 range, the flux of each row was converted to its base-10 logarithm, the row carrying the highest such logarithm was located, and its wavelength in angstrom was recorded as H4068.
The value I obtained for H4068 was 4064.94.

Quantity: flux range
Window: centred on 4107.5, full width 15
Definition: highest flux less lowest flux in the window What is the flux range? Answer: 4.2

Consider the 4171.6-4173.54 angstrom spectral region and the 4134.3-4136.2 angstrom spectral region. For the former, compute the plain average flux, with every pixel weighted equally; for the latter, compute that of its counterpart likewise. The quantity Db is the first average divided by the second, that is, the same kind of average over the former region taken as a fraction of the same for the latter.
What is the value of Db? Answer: 0.92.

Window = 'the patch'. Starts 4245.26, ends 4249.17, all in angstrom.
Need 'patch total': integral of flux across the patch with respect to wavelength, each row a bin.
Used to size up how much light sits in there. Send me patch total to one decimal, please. 26.4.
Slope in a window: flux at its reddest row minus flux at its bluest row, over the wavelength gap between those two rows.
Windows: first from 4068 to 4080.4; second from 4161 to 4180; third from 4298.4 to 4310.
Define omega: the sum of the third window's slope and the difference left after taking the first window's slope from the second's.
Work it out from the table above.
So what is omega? 0.047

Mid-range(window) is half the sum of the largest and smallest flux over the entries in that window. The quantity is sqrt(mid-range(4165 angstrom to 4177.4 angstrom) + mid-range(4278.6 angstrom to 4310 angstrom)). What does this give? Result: 3.65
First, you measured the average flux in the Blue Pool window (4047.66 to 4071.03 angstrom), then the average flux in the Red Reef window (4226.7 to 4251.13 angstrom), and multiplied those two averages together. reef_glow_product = 47.7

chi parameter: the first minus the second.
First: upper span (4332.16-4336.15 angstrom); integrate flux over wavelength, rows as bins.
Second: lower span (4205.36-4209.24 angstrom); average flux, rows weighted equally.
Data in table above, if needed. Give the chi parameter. 20.7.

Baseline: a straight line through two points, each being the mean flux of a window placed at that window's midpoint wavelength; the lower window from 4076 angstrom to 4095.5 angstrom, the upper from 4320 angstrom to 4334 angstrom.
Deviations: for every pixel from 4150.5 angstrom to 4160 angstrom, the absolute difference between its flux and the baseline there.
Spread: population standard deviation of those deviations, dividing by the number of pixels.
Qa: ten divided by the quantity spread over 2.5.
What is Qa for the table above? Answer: 108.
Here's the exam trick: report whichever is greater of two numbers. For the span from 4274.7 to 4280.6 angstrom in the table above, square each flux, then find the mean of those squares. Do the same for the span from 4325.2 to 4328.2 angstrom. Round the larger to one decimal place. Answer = 48.0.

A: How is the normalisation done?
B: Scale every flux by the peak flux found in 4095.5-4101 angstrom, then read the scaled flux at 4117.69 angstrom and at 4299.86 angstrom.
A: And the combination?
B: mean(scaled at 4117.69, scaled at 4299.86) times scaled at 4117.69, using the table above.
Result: 1.01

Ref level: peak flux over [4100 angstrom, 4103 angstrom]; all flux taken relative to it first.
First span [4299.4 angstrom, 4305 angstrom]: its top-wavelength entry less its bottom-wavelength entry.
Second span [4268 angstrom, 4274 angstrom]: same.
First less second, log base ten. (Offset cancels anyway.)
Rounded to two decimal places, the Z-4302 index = 0.10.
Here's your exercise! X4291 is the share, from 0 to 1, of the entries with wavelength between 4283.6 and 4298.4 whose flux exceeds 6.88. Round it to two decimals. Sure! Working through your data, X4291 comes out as 0.27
